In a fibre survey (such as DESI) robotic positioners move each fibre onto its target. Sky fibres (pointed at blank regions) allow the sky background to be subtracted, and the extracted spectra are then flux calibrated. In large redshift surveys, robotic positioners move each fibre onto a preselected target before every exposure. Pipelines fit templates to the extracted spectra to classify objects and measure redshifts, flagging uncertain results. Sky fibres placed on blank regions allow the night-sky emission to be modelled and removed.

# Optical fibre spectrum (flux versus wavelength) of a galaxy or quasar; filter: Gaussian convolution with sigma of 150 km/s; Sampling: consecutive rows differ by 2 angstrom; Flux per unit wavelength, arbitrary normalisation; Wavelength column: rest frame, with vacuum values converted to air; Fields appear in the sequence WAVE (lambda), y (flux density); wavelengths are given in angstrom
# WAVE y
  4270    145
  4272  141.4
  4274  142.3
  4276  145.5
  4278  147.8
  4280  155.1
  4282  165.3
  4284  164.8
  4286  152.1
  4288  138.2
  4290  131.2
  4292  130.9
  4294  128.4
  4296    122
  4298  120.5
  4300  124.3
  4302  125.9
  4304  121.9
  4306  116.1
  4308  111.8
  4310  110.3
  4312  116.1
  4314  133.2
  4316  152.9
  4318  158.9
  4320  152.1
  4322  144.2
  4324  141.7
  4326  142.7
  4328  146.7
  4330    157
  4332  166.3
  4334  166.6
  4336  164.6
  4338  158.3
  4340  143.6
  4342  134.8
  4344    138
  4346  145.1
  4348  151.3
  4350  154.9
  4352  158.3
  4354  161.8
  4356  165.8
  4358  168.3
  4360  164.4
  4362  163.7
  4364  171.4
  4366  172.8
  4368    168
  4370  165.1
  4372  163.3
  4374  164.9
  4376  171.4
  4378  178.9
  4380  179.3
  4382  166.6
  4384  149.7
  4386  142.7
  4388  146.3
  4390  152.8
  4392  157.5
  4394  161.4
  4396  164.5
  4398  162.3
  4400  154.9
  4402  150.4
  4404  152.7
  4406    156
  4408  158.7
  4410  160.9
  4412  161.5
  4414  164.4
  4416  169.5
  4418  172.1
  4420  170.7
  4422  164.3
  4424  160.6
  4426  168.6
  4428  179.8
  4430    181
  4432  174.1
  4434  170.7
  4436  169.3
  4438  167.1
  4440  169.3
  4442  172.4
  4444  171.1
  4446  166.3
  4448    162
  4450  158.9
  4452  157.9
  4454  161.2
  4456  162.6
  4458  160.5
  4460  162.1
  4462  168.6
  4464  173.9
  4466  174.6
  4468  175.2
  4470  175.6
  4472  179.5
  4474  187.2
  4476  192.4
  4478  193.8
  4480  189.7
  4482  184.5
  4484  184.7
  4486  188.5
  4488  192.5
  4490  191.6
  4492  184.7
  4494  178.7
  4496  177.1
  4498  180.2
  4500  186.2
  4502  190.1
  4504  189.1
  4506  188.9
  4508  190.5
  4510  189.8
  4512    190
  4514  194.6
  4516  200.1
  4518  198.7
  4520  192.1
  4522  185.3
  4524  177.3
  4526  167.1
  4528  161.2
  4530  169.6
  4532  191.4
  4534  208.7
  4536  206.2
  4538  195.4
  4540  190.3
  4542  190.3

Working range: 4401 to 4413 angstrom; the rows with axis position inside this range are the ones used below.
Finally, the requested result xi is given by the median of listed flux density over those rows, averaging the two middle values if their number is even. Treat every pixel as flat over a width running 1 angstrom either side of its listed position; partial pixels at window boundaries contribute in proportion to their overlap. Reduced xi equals 157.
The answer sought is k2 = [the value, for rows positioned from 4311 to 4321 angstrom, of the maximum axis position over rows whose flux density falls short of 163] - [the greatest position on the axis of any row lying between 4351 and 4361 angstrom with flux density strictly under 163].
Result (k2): -34 angstrom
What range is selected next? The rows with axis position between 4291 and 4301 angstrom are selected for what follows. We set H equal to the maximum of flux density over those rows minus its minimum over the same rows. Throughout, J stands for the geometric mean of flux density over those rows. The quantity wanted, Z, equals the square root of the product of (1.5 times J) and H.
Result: 44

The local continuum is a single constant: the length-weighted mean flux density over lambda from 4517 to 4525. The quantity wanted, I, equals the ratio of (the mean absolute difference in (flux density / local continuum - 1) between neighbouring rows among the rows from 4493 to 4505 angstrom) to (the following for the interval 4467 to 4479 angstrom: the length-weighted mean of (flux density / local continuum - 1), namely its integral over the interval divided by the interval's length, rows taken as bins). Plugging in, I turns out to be -0.7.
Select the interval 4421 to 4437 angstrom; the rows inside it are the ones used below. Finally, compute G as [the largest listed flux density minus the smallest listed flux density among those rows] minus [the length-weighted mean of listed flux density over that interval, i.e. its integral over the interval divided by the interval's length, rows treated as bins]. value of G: -151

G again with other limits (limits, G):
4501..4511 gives -188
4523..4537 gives -136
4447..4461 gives -156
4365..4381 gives -154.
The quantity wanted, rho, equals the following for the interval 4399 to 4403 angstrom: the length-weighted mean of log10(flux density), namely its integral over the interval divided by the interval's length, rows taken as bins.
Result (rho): 2.184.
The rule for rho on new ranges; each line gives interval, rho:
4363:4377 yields 2.226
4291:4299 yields 2.098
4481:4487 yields 2.269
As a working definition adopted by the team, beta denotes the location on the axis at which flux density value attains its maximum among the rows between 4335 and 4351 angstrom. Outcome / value 4336 angstrom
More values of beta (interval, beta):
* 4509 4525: 4516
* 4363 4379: 4378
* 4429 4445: 4430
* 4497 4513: 4508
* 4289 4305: 4290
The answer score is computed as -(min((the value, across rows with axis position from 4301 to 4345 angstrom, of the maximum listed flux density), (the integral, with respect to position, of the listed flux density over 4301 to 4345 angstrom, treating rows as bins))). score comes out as -167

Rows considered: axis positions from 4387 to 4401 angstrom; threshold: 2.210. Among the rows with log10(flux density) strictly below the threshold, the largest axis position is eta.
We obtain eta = 4400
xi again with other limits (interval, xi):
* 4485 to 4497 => 187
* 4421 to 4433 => 171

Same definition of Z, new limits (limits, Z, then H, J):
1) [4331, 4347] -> 85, 31.8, 152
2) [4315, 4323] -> 58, 14.7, 152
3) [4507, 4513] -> 14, 0.7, 190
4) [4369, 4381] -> 64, 16.0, 170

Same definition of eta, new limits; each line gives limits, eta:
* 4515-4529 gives 4528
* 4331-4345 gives 4344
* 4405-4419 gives 4412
